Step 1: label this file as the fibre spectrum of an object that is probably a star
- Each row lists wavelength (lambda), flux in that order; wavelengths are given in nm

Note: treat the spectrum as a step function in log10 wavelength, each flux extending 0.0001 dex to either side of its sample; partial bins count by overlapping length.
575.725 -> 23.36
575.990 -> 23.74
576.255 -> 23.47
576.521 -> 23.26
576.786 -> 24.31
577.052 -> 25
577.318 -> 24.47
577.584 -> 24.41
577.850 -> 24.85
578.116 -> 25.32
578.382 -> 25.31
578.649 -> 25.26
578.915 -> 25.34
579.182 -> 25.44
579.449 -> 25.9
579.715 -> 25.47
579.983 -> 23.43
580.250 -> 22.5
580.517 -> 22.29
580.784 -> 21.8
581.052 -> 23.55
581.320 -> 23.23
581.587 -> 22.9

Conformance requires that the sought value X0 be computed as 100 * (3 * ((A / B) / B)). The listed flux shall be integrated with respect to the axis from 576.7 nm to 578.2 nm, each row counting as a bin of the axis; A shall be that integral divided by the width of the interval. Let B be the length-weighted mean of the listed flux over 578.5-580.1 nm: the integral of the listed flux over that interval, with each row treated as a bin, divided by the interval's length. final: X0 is 11.7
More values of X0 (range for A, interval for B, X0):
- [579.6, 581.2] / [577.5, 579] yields 11.0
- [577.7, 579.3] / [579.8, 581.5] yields 14.5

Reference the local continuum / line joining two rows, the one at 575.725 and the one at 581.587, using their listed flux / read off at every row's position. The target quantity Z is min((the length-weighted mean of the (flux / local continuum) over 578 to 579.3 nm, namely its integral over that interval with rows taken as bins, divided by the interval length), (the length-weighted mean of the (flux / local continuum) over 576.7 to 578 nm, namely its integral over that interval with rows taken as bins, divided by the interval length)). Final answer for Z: 1.06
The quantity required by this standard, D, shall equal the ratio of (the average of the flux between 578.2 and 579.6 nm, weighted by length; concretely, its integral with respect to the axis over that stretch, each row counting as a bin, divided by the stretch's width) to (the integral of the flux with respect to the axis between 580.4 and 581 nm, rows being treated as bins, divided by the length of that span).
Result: 1.14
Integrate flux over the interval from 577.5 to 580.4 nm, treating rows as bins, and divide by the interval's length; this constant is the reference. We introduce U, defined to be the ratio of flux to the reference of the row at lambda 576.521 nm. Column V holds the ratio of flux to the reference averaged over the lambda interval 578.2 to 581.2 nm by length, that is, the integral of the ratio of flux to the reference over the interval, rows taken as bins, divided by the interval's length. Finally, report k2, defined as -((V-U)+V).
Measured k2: -1.01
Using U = 0.937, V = 0.98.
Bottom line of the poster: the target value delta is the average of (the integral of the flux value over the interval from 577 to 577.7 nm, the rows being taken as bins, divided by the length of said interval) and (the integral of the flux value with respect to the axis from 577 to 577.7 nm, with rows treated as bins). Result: 20.9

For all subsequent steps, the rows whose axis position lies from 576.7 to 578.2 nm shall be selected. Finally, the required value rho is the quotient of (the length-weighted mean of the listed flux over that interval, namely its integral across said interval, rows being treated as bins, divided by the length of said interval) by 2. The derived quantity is 12.4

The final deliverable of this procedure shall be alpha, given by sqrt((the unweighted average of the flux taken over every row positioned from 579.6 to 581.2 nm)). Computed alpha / 4.81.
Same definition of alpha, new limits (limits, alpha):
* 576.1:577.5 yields 4.91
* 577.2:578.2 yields 4.98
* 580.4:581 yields 4.70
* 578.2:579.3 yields 5.03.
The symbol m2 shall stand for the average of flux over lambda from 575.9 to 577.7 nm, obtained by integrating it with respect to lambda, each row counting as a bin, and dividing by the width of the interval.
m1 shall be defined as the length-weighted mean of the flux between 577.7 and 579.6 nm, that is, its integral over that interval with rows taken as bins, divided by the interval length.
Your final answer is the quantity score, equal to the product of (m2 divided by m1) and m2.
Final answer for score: 22.9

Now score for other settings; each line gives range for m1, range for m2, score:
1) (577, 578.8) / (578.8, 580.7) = 23.6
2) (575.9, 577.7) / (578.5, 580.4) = 25.4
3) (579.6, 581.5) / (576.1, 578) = 25.4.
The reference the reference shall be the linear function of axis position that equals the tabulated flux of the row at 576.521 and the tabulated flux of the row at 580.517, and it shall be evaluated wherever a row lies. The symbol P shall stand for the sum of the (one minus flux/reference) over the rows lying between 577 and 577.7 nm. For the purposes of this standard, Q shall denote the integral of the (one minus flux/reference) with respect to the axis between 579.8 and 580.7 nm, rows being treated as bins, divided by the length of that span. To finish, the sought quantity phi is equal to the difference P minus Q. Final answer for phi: -0.18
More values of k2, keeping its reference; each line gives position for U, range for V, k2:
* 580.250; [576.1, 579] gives -1.08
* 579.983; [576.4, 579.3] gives -1.06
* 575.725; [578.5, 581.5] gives -0.99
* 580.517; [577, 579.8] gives -1.13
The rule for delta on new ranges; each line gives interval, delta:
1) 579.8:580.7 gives 21.7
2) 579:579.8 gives 23.0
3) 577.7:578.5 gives 22.6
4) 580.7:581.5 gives 20.6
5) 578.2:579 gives 22.8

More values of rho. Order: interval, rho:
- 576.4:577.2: 12.1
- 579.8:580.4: 11.6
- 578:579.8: 12.7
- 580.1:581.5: 11.4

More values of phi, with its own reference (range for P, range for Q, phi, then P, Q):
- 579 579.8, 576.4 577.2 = -0.36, -0.41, -0.044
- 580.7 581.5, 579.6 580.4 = -0.04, -0.09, -0.058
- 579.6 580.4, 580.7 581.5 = -0.15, -0.18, -0.035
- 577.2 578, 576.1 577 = -0.18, -0.21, -0.024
